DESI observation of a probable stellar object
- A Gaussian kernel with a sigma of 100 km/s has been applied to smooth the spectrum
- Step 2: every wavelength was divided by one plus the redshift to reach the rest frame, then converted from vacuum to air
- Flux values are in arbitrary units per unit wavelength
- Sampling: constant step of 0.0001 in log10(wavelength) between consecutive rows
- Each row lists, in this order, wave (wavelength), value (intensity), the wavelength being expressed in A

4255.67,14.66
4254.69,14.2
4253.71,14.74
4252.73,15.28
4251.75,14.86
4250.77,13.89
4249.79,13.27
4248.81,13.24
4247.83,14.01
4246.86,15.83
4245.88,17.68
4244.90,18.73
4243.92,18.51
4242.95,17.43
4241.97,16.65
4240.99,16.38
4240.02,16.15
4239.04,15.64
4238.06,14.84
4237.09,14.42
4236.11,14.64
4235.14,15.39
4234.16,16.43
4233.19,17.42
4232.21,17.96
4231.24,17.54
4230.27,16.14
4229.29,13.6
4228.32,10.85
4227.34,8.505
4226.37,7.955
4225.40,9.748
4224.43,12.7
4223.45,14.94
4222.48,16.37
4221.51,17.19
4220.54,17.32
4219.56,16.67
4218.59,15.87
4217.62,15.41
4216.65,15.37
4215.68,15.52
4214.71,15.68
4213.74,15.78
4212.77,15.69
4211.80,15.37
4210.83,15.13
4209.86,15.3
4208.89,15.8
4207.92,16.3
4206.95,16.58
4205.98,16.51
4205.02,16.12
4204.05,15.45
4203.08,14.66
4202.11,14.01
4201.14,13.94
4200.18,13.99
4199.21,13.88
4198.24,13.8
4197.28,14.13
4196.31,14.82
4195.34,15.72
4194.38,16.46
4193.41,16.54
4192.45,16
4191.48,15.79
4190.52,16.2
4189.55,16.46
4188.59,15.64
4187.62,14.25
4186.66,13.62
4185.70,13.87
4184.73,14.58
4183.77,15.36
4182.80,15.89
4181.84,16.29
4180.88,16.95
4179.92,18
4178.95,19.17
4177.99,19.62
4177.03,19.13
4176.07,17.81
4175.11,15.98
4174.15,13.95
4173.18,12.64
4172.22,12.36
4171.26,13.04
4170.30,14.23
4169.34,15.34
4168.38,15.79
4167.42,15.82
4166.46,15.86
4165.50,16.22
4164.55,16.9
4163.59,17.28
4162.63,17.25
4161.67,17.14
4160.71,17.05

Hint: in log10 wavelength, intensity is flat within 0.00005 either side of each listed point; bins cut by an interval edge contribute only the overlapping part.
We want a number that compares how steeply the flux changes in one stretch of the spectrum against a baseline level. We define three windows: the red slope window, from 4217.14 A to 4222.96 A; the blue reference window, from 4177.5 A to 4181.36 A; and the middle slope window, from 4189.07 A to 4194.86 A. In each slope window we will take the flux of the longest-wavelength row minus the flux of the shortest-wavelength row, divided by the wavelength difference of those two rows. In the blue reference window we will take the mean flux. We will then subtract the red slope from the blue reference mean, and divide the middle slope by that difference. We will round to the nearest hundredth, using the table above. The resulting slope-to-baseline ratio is 0.00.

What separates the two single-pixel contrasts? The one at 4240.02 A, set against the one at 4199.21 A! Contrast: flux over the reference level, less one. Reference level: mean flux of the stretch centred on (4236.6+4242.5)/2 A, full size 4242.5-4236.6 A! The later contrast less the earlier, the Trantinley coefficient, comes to 0.14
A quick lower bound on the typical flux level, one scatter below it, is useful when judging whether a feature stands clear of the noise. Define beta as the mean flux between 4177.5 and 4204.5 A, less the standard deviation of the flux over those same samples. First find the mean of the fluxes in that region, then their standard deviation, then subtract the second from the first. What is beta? 14.0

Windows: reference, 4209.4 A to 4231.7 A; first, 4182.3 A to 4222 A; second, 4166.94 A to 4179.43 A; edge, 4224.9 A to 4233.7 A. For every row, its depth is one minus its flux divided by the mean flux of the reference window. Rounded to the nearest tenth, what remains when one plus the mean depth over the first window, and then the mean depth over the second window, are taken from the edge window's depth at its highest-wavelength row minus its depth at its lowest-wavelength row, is -1.4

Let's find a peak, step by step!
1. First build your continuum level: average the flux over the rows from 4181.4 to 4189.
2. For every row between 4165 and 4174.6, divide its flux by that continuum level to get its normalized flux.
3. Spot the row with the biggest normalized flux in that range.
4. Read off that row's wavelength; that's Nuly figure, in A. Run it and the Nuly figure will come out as 4165.50 A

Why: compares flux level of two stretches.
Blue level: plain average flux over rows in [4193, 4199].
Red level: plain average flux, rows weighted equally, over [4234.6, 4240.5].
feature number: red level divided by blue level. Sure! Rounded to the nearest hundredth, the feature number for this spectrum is 1.00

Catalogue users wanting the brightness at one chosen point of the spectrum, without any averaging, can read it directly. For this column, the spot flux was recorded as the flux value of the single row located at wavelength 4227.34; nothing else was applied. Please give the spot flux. 8.505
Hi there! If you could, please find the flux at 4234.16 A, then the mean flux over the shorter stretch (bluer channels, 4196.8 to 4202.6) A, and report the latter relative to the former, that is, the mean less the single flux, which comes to -2.5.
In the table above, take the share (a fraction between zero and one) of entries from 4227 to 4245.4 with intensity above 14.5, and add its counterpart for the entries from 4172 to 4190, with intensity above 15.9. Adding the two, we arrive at 1.26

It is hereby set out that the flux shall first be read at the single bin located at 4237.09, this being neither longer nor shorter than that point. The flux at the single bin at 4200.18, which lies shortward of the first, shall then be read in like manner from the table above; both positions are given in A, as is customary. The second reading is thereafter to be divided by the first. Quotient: 0.97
